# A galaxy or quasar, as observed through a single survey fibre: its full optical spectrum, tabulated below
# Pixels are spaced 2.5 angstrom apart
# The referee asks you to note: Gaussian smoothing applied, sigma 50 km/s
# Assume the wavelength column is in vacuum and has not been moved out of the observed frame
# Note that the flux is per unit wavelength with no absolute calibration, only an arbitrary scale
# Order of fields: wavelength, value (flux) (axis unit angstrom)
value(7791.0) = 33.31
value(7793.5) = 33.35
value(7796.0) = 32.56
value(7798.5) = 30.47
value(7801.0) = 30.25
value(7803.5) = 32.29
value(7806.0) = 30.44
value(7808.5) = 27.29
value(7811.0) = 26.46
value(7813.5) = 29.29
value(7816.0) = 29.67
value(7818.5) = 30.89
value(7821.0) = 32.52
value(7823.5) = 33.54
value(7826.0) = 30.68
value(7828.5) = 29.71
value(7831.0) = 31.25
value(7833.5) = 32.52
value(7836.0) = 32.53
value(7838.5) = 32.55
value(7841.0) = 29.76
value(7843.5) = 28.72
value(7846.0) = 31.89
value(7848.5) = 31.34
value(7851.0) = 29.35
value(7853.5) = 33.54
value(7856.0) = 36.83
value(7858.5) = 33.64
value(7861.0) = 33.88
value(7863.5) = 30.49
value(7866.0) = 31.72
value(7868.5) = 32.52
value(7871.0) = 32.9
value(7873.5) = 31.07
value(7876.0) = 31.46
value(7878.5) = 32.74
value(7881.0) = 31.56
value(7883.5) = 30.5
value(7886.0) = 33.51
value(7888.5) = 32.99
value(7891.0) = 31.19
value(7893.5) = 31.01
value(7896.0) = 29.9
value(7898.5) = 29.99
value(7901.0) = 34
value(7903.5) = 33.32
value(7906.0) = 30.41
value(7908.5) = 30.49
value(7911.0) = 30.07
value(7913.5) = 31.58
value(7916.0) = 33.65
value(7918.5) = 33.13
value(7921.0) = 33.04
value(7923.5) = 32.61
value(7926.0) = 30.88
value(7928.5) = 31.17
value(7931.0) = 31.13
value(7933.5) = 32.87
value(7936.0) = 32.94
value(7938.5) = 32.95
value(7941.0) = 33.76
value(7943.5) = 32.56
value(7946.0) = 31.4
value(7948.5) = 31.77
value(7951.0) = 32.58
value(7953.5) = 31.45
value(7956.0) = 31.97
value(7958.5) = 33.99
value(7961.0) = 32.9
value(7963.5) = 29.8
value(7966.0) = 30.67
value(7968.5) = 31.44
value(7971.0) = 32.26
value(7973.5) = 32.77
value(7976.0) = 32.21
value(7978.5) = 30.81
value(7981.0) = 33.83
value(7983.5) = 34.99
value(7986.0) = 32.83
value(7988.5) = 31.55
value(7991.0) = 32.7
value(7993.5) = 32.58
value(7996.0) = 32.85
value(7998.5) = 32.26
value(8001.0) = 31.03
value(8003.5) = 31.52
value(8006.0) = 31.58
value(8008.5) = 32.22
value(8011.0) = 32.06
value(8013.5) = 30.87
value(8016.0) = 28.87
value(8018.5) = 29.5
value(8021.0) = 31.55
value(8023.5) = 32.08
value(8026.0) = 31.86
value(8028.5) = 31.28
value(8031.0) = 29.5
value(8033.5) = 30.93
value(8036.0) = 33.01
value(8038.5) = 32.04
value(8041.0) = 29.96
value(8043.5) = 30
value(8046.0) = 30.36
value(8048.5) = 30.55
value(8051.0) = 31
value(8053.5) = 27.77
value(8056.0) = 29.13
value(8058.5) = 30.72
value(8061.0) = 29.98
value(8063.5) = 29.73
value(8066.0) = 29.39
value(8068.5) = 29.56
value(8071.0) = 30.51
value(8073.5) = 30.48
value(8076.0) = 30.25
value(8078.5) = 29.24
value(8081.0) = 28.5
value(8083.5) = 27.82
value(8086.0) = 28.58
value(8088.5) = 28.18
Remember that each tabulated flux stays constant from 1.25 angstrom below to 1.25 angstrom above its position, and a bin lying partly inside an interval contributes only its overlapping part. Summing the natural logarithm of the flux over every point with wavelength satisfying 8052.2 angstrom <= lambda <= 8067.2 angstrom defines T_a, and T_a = 20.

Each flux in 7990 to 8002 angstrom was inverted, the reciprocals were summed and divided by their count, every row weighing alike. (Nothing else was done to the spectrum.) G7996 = 0.0310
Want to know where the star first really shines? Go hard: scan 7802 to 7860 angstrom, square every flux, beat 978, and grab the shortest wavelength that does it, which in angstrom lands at 7803.5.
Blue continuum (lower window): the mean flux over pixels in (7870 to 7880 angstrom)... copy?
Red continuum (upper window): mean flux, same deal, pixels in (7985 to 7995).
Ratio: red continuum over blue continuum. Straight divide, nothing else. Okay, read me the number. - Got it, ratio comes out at 1.01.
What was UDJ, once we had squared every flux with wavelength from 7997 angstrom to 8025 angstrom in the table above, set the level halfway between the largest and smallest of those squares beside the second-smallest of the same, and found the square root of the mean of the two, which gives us 30.1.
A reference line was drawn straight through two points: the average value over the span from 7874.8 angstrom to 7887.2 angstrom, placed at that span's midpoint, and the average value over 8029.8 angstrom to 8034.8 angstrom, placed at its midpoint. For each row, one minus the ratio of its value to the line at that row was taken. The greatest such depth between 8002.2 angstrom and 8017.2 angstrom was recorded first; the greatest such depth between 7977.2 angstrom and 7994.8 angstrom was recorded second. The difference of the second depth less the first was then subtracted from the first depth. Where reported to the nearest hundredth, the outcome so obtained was 0.10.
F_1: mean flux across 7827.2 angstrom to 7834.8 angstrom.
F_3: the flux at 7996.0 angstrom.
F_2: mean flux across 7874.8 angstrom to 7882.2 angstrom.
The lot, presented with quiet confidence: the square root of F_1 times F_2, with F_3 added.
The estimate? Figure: 64.4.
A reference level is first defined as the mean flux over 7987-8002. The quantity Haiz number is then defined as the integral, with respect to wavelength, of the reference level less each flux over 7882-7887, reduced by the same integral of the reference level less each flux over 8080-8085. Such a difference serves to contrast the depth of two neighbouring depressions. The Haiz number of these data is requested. -19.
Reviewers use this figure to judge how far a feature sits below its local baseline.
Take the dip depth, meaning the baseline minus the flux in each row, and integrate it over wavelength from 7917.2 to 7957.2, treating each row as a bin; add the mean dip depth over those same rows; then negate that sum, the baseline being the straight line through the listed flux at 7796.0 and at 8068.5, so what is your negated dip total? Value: 52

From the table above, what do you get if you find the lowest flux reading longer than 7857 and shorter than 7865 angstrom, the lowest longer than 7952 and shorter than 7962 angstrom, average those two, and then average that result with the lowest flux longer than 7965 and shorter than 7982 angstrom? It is 30.8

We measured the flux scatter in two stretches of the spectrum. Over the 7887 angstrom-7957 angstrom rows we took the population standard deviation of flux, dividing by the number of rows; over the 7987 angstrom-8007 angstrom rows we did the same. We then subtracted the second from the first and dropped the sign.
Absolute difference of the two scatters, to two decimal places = 0.58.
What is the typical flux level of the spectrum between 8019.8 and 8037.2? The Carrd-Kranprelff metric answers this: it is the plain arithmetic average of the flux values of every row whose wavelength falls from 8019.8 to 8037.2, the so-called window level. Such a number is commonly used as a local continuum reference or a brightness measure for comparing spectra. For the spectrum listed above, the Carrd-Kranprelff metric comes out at 31.5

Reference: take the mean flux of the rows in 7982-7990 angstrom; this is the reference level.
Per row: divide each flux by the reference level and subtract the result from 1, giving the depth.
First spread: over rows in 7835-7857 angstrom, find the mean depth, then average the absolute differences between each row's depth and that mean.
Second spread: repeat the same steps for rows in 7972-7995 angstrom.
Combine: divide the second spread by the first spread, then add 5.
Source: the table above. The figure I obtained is 5.45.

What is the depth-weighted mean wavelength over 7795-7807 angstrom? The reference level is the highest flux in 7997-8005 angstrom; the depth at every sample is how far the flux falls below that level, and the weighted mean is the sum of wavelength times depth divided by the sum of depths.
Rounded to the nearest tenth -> 7802.1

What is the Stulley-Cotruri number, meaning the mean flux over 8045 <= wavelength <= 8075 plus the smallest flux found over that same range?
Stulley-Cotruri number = 57.7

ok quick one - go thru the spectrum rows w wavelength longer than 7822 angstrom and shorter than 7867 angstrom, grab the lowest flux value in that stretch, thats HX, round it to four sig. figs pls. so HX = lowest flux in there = 28.72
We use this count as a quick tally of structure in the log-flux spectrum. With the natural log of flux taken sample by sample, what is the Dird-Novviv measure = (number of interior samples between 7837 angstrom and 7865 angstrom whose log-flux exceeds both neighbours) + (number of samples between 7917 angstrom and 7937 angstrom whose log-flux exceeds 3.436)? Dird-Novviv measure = 10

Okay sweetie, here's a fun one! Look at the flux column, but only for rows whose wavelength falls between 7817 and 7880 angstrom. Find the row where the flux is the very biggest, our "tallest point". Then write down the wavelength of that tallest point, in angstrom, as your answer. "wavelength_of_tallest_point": 7856.0 angstrom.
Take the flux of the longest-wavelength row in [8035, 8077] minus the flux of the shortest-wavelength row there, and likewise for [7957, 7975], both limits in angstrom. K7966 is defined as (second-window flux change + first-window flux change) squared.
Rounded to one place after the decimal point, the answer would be 15.8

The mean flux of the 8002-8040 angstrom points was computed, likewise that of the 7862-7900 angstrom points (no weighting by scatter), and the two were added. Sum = 62.8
